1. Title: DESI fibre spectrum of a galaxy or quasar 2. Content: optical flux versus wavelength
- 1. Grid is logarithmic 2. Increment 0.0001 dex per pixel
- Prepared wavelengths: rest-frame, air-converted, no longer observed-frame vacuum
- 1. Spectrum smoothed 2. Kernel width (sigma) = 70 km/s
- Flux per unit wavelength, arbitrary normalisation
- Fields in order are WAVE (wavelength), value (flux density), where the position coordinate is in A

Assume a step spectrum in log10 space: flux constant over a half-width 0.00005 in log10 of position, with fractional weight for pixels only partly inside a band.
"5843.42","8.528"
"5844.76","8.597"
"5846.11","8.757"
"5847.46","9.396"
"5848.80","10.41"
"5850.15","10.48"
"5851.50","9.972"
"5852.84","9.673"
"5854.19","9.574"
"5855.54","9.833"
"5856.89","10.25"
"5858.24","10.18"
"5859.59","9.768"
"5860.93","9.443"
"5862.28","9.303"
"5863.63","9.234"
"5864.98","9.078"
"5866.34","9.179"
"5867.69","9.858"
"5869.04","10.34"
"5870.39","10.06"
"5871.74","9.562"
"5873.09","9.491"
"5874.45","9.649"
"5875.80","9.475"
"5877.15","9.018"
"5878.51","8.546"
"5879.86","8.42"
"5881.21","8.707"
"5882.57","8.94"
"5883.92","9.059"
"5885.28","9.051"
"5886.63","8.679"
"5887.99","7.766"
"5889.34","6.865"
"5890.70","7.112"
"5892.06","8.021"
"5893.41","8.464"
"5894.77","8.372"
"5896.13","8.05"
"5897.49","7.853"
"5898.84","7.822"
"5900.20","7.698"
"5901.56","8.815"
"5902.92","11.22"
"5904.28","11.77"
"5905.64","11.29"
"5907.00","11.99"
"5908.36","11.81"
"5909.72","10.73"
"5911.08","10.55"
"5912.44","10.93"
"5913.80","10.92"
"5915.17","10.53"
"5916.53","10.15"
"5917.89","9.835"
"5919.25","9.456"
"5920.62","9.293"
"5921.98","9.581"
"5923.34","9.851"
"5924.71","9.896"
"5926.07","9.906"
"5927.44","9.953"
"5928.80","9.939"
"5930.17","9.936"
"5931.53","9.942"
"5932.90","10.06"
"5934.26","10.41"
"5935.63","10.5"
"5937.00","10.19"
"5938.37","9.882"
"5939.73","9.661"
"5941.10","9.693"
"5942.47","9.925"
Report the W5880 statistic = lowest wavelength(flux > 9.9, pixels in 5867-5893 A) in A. 5869.04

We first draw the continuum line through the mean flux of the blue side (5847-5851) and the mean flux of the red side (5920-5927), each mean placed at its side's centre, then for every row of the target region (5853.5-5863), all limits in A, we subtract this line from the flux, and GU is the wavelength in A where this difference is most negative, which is 5862.28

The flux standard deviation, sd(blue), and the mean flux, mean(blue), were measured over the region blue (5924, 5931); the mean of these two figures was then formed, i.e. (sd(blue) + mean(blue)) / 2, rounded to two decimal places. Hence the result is 4.97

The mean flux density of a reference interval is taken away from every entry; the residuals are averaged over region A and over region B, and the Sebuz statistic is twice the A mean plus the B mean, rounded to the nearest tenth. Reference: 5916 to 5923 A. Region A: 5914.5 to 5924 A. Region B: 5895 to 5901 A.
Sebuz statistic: -1.5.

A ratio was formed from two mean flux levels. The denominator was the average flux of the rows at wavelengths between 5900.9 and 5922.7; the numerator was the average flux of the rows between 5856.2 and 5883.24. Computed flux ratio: 0.893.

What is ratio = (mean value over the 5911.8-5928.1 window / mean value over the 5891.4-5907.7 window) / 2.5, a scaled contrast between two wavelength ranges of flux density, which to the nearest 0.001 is 0.432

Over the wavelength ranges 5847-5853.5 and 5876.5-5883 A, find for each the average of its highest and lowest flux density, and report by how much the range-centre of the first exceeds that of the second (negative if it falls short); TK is 1.2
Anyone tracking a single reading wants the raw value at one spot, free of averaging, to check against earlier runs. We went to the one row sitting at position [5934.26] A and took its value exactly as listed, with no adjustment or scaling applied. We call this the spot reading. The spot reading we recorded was 10.41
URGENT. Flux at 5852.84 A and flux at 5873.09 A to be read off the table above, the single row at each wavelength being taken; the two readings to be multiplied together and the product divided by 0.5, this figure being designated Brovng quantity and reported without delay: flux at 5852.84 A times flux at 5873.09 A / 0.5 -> 184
